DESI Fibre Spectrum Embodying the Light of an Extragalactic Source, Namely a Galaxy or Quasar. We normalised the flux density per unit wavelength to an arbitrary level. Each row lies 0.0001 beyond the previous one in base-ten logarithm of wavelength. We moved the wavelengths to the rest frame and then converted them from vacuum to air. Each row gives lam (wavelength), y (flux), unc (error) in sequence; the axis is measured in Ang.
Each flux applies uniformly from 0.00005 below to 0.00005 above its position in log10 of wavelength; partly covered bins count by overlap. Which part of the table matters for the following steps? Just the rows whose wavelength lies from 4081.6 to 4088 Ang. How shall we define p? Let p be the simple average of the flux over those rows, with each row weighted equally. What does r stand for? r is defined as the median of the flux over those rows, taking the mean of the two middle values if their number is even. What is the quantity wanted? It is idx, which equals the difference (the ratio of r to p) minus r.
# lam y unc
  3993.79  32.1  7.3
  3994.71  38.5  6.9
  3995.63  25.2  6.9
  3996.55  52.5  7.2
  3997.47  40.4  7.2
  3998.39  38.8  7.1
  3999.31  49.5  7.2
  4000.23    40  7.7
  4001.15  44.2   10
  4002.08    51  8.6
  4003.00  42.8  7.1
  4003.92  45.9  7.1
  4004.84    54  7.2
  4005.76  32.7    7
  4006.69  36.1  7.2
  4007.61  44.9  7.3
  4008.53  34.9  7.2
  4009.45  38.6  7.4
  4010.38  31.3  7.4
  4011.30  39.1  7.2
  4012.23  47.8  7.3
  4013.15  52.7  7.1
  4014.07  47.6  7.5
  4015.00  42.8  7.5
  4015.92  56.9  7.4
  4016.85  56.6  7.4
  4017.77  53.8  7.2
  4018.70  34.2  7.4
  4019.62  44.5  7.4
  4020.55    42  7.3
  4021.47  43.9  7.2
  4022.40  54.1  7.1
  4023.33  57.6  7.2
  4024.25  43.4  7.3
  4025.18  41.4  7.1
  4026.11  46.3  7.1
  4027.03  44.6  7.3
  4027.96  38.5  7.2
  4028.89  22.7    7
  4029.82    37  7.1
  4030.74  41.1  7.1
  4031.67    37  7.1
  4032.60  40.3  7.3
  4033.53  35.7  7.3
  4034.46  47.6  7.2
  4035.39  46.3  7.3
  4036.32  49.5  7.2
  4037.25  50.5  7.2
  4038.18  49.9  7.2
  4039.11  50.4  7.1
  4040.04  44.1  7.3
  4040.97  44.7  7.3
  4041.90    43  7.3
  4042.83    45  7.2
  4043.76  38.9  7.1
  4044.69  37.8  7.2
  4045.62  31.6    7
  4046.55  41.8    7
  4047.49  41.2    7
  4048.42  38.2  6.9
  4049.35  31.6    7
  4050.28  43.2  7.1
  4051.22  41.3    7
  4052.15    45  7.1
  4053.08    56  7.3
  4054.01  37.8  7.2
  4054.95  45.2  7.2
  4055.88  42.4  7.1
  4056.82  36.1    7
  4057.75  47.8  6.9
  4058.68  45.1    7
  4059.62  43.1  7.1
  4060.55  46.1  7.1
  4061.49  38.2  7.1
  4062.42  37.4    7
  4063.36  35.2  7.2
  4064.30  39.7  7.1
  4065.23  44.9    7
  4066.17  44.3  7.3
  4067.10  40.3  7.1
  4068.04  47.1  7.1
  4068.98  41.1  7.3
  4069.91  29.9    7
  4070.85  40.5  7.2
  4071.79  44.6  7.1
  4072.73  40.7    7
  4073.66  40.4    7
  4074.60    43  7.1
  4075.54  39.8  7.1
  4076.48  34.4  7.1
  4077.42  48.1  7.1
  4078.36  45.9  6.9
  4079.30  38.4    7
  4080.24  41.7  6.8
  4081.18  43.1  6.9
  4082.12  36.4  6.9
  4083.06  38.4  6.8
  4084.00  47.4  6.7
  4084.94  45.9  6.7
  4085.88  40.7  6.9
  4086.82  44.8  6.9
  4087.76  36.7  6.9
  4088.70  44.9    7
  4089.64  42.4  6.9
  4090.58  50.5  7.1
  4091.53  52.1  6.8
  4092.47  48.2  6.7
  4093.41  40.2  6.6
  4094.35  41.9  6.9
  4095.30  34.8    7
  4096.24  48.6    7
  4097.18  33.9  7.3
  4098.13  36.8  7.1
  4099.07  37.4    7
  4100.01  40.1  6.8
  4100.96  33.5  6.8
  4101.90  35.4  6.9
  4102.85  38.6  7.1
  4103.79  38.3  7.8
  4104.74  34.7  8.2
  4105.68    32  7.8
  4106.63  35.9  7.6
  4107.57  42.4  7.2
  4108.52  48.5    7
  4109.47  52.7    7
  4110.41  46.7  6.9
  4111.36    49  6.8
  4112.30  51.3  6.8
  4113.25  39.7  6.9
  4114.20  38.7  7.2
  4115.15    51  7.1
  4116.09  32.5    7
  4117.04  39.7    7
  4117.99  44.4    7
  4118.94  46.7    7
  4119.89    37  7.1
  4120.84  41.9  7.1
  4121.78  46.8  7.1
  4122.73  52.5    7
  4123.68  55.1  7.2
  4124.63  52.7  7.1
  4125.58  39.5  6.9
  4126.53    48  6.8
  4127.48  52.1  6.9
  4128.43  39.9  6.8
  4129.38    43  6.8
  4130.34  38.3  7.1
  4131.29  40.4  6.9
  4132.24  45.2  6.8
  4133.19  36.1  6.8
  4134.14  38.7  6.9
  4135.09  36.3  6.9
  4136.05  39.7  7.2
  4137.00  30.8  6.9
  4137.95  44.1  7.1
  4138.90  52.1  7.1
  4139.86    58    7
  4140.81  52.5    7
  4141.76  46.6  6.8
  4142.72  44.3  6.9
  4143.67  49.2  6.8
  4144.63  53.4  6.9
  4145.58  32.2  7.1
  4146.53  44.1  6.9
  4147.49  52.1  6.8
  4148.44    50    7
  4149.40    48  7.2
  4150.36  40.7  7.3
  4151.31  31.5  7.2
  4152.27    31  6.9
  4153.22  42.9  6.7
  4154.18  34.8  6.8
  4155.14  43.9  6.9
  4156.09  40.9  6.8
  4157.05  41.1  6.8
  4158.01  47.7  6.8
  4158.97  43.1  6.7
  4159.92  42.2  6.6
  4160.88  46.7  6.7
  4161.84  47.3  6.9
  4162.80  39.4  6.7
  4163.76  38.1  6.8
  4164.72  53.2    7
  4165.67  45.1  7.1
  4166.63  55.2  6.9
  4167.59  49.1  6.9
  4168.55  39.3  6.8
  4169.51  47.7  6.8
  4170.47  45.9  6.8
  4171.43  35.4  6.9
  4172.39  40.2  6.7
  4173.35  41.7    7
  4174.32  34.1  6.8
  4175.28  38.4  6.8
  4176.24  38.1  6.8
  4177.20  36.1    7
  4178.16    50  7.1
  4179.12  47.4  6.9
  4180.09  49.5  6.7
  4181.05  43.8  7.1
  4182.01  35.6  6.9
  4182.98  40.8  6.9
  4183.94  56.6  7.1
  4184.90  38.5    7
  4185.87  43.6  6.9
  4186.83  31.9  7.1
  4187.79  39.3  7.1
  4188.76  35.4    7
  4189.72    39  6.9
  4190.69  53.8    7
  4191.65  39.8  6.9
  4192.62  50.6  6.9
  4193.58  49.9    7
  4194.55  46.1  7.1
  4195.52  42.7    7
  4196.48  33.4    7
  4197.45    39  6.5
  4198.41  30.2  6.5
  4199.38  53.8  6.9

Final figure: -39.7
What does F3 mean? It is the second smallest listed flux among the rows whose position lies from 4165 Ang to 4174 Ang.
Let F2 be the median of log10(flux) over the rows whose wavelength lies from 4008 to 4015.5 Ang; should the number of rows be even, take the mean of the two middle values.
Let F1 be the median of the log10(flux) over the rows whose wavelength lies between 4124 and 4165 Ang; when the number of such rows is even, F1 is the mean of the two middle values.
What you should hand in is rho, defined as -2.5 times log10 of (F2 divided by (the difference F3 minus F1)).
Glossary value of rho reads 3.42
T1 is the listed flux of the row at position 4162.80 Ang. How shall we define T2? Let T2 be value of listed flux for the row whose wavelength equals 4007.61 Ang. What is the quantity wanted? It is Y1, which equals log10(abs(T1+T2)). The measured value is 1.93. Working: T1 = 39.4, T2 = 44.9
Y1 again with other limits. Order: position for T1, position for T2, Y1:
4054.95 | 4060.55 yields 1.96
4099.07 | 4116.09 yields 1.84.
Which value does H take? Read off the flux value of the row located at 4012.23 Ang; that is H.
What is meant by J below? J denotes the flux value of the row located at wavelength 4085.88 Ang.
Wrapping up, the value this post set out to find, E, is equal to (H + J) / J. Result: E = 2.17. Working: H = 47.8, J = 40.7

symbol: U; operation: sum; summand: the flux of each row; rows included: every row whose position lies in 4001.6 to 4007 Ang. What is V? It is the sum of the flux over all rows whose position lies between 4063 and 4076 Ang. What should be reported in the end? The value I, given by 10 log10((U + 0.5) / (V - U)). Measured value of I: -1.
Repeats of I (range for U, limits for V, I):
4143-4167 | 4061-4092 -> 6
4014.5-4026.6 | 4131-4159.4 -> 0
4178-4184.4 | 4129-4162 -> -6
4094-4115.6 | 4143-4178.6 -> 2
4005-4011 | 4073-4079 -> 8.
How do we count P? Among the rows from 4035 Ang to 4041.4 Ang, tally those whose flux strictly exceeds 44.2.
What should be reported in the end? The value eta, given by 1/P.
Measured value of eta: 0.2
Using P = 6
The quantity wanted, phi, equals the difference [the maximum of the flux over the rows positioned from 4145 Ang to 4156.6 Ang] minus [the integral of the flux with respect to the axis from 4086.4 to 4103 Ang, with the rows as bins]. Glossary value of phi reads -632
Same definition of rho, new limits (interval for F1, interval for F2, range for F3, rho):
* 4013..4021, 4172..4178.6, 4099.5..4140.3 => 3.20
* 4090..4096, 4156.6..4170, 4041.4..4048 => 3.34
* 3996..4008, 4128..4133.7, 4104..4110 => 3.29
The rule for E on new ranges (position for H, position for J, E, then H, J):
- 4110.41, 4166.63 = 1.85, 46.7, 55.2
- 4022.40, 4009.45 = 2.40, 54.1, 38.6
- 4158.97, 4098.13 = 2.17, 43.1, 36.8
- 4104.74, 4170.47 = 1.76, 34.7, 45.9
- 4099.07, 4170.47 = 1.81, 37.4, 45.9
